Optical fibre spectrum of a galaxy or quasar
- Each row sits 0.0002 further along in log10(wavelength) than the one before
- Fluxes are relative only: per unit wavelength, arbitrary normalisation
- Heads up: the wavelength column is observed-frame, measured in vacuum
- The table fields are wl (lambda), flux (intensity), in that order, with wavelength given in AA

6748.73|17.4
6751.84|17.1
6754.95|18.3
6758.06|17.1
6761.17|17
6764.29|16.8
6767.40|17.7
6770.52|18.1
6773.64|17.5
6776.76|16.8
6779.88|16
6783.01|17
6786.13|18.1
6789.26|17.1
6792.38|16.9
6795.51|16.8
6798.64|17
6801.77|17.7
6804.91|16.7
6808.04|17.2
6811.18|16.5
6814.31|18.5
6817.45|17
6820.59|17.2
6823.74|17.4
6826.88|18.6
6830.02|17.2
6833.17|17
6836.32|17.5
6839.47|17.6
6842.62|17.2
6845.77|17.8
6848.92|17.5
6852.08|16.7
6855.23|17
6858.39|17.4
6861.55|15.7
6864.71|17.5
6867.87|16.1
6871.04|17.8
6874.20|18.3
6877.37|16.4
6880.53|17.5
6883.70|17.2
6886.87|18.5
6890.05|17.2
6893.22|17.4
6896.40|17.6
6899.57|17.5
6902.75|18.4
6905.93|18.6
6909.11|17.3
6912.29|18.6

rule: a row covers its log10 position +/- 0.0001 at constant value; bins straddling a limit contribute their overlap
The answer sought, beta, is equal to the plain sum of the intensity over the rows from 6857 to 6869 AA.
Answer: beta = 66.7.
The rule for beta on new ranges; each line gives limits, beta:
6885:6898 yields 70.7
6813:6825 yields 70.1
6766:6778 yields 70.1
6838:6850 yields 70.1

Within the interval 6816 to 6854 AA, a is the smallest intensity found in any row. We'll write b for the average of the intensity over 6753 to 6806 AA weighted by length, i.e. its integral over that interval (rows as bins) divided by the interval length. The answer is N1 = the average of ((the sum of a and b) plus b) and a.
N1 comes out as 33.9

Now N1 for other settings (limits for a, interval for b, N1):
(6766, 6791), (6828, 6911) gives 33.4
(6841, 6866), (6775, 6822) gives 32.8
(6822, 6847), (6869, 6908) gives 34.7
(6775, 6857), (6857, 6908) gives 33.4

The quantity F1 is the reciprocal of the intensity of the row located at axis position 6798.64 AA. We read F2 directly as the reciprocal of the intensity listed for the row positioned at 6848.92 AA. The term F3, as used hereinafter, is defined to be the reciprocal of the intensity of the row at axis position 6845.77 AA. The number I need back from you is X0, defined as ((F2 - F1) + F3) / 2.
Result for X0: 0.0272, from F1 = 0.0588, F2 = 0.0571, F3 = 0.0562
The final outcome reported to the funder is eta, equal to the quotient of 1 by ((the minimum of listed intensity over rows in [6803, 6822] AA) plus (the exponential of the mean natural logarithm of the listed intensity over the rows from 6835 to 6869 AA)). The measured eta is 0.0298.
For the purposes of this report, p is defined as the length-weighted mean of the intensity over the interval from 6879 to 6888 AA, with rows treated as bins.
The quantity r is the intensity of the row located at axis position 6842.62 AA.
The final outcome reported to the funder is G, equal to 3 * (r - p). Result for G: -1.5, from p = 17.70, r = 17.2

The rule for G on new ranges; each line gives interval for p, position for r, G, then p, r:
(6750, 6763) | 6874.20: 2.8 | 17.36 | 18.3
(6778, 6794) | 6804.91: -0.9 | 17.02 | 16.7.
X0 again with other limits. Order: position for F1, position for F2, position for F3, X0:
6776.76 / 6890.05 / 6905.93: 0.0262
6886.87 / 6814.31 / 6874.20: 0.0273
